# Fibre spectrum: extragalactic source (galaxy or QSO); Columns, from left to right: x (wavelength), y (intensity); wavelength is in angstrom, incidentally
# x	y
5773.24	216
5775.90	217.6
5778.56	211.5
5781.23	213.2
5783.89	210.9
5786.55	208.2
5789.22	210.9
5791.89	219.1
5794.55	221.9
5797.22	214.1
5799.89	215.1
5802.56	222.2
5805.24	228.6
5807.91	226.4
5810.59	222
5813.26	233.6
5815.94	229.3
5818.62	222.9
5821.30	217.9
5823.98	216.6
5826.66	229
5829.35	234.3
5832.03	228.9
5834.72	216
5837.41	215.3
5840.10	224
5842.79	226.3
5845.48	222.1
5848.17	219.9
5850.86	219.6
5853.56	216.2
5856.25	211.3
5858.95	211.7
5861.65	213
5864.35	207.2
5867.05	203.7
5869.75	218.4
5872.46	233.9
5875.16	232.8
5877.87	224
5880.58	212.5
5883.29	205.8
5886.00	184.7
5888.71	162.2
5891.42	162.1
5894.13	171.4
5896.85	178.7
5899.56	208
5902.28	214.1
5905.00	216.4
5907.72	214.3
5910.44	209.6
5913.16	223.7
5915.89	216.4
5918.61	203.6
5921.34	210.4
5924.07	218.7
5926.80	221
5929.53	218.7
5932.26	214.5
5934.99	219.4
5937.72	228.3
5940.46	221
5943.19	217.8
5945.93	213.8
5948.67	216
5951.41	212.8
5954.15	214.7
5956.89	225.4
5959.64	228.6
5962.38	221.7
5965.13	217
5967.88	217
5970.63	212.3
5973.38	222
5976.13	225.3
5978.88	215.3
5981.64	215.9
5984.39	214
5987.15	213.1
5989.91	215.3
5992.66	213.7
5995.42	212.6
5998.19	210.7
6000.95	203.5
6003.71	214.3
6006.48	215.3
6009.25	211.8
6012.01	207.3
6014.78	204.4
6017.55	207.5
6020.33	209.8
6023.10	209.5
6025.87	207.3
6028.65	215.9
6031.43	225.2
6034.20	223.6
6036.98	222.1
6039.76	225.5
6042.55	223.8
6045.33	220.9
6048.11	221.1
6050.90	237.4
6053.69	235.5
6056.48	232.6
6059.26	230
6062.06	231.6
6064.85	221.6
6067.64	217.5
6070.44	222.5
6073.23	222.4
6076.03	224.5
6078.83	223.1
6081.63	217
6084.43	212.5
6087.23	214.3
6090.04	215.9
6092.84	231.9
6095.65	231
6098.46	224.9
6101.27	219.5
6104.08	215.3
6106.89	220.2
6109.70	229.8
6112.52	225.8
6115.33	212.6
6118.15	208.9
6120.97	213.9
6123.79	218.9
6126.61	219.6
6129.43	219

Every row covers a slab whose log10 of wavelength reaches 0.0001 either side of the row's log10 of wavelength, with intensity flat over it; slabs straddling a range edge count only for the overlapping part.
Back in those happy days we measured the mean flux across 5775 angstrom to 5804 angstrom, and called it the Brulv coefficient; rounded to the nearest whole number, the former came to 215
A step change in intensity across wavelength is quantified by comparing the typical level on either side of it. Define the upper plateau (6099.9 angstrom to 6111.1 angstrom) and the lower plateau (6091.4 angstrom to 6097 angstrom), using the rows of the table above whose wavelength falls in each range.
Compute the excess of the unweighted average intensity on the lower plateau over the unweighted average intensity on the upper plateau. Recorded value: 10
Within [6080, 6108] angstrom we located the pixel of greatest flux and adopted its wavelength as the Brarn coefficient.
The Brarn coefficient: 6092.84 angstrom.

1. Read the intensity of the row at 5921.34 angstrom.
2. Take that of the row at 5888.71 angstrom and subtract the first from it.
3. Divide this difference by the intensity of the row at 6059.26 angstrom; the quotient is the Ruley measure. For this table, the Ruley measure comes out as -0.21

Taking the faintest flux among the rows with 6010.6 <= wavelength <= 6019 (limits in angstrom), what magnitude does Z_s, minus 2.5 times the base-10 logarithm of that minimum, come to -5.78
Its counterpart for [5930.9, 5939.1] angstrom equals -5.83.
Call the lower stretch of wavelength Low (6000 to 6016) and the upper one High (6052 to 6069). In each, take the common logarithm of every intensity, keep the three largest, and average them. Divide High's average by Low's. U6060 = 1.02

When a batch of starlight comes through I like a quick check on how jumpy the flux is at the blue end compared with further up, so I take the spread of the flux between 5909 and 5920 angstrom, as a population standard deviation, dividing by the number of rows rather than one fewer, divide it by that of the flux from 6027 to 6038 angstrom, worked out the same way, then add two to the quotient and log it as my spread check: 4.1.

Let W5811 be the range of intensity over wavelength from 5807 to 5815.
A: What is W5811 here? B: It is 12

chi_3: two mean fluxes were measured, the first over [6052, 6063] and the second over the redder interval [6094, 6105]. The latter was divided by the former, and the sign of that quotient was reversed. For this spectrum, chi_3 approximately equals -0.96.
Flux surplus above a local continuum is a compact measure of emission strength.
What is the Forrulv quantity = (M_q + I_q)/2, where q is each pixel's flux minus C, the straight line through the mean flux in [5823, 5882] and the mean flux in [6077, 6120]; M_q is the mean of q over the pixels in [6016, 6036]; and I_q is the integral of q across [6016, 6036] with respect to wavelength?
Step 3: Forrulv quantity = -61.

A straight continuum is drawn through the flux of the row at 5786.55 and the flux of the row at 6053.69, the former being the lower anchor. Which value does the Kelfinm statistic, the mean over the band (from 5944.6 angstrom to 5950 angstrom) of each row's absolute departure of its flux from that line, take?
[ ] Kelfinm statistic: 9.7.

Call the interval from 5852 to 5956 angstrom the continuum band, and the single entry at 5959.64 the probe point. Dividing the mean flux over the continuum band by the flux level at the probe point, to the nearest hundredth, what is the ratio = 0.92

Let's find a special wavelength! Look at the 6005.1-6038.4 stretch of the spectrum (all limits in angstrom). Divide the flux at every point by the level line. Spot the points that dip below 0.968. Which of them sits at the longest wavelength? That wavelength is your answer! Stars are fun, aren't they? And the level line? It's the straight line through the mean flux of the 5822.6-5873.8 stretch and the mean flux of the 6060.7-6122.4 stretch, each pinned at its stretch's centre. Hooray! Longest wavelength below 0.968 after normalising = 6025.87 angstrom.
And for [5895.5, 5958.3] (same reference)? 5951.41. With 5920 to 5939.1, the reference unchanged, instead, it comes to 5921.34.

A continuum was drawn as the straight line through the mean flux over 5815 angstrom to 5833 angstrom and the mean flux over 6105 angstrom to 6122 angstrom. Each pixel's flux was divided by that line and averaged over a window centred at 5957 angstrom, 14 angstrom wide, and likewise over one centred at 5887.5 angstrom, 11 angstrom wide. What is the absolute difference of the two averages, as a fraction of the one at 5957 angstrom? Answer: 0.20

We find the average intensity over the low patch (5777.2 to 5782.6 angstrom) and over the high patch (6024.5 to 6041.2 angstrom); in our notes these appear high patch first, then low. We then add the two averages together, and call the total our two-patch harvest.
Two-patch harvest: 432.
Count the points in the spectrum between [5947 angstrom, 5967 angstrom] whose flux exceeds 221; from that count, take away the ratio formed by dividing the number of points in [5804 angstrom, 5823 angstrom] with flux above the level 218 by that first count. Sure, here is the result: 1.0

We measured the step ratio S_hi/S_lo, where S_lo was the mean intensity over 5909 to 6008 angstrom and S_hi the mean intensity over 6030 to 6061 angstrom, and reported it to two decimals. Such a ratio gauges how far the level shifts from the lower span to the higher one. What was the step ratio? 1.05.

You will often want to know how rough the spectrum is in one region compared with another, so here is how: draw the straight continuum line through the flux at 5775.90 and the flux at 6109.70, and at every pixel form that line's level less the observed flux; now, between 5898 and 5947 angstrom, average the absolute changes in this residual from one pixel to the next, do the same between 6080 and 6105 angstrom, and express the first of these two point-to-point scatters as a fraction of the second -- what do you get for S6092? 1.2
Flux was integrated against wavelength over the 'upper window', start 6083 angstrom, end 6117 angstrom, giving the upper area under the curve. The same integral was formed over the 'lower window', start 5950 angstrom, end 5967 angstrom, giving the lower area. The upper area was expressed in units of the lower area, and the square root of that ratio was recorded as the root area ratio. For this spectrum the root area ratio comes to 1.4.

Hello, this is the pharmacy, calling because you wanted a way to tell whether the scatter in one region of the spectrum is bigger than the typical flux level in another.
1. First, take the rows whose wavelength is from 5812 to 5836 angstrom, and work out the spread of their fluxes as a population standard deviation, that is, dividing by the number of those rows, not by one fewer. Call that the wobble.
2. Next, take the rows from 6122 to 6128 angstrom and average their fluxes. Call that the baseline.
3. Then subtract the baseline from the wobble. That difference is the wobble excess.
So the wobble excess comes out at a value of -212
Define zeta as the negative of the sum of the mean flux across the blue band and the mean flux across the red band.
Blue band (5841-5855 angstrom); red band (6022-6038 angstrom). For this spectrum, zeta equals -438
